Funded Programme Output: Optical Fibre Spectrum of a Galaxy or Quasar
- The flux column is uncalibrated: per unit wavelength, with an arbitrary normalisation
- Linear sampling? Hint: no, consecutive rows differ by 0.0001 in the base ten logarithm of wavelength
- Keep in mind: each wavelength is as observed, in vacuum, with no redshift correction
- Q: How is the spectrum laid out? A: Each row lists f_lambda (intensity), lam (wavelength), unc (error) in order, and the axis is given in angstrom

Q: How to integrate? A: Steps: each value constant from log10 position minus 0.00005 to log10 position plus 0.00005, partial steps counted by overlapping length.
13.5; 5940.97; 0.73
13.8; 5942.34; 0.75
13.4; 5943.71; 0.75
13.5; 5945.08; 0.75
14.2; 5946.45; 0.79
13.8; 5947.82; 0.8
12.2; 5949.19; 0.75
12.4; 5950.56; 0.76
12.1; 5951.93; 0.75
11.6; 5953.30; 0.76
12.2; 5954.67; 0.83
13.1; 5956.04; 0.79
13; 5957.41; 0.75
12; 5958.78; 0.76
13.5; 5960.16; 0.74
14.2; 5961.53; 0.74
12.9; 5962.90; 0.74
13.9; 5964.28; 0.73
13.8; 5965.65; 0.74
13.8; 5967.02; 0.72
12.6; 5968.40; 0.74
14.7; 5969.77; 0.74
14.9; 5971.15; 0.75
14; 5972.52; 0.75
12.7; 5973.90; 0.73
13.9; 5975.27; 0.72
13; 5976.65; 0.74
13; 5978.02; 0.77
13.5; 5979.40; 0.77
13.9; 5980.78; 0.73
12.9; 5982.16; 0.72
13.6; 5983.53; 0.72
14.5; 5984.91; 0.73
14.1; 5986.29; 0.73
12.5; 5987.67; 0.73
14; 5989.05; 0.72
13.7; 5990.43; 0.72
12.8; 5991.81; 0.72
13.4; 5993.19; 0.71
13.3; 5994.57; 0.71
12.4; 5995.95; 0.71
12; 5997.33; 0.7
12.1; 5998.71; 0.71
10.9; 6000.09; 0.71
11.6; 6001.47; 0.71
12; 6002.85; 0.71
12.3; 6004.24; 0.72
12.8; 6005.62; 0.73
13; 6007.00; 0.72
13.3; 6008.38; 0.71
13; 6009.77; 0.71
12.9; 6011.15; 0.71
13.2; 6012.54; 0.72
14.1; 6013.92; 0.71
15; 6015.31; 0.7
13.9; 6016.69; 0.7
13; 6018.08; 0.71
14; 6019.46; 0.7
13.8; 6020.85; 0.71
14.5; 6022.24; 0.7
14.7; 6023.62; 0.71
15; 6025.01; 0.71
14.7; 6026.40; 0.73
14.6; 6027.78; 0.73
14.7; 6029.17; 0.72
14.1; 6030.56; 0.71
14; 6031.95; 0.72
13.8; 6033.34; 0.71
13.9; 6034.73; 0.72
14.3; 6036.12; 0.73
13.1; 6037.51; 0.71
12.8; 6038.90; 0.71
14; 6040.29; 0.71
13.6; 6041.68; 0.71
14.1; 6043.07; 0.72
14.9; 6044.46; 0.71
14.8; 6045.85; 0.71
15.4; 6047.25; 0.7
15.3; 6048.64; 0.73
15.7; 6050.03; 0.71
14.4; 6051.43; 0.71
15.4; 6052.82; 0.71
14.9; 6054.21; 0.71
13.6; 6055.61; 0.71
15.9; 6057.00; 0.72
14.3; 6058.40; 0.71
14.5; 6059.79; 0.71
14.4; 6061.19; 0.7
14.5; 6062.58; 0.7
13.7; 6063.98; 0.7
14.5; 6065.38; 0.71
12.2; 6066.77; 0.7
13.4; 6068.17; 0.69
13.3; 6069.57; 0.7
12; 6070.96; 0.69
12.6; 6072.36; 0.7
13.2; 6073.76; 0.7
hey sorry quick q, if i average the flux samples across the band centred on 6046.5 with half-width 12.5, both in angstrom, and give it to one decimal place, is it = 14.5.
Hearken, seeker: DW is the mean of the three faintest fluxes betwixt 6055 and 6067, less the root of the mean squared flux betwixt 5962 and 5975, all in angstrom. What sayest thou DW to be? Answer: -0.56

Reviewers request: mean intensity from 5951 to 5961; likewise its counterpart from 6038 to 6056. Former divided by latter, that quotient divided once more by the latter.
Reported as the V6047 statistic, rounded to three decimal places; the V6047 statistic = 0.059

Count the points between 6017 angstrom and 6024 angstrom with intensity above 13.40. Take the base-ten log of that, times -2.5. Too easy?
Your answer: -1.51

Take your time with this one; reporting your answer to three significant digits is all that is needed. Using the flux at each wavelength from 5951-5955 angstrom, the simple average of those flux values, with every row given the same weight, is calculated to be 12.0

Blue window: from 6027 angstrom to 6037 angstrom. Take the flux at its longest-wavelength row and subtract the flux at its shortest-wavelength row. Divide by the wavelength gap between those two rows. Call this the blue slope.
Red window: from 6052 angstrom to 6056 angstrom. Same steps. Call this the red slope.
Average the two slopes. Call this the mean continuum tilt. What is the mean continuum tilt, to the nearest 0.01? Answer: -0.34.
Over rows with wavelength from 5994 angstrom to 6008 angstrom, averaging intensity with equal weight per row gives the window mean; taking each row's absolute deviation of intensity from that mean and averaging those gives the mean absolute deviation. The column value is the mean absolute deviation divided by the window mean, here 0.042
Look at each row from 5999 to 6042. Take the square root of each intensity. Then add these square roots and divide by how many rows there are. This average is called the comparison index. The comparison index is 3.68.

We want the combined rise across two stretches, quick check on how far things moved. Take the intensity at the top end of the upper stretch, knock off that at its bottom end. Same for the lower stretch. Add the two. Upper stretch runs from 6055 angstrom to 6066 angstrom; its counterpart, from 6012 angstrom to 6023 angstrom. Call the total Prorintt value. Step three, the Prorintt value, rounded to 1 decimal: 2.2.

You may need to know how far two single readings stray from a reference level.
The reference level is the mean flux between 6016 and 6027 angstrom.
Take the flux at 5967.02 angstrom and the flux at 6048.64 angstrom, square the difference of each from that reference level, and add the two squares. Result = 1.4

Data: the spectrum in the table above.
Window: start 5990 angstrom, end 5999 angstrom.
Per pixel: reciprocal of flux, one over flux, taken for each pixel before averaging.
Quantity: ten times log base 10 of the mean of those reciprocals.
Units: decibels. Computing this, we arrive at -11.07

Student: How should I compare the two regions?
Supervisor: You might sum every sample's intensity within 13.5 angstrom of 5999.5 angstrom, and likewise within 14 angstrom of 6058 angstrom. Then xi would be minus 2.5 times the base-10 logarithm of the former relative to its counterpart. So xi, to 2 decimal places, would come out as 0.13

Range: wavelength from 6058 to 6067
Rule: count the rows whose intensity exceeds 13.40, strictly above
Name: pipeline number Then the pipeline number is 6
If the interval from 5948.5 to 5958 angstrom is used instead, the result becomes 0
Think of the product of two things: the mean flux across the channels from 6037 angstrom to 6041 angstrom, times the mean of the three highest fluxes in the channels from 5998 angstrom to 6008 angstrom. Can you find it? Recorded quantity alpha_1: 169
